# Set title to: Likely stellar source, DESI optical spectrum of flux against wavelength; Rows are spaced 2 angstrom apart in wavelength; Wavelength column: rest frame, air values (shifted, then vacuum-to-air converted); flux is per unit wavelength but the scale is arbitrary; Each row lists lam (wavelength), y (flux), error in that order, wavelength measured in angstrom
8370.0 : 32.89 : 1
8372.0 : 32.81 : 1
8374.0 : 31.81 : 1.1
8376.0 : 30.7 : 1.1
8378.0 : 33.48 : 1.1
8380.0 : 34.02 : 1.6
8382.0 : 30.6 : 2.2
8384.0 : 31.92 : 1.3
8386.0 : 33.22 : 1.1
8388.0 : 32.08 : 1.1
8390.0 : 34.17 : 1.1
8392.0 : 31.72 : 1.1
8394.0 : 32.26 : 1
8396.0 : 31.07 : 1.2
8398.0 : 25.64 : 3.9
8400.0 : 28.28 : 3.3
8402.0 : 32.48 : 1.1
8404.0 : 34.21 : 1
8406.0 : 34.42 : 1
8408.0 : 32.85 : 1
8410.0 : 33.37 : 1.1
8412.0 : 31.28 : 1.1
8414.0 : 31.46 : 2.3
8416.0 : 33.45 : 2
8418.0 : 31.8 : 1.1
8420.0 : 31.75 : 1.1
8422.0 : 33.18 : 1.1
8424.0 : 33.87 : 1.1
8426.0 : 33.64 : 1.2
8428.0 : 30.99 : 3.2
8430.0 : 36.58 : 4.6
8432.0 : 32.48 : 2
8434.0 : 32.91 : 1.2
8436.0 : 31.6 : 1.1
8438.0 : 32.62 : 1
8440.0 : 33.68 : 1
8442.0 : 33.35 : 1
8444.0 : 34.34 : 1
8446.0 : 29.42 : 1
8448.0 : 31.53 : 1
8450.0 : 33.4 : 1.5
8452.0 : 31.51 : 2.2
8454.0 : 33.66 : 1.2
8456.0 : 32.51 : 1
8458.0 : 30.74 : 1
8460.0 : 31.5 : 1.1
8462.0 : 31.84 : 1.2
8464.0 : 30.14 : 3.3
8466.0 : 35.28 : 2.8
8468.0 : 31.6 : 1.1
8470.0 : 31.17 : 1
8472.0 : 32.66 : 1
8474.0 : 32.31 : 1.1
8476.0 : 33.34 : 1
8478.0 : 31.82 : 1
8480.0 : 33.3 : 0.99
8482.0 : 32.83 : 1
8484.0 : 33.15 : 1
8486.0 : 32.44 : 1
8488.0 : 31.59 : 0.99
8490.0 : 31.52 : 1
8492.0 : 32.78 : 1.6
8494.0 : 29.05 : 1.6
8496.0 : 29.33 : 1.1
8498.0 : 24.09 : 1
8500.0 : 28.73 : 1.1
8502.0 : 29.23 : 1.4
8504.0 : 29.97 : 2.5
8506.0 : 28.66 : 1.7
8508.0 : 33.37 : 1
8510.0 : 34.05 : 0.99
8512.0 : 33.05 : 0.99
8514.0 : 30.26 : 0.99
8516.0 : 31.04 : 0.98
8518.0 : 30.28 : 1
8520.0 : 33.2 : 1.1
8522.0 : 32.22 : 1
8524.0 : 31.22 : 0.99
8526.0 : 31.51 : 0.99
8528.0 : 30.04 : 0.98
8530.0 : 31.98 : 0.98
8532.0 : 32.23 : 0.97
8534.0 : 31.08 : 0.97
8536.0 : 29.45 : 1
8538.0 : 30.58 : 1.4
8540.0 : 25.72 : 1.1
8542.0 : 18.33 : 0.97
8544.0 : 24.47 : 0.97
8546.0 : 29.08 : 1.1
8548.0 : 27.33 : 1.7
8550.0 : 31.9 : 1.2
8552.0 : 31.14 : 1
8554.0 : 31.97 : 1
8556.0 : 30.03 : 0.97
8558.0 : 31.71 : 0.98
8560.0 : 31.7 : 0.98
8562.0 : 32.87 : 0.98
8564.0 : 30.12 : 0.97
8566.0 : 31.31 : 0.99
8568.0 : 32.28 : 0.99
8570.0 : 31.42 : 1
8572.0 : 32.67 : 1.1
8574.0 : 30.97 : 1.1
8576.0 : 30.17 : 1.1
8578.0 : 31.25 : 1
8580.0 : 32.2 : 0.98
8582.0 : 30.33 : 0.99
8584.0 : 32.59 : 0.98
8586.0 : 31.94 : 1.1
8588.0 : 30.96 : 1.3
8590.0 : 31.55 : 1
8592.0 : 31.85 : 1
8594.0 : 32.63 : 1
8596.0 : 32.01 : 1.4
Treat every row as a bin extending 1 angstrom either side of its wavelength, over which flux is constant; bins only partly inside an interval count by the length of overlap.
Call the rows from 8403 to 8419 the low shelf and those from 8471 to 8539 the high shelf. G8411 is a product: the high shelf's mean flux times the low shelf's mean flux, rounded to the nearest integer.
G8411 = 1027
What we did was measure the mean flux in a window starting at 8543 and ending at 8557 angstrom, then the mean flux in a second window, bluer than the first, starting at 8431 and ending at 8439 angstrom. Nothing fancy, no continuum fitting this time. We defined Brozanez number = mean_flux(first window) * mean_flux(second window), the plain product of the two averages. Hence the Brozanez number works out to 953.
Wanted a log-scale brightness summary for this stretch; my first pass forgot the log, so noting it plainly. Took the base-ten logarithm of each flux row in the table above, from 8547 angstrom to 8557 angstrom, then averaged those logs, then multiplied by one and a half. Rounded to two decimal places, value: 2.22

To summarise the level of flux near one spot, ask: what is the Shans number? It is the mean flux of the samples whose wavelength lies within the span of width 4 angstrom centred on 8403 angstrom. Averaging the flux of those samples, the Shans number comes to 33.3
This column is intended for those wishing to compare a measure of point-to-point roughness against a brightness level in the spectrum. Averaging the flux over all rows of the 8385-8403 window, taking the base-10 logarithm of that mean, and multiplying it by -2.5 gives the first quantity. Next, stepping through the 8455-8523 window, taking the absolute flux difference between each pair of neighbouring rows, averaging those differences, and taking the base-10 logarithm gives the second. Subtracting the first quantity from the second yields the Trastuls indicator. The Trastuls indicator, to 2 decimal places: 3.95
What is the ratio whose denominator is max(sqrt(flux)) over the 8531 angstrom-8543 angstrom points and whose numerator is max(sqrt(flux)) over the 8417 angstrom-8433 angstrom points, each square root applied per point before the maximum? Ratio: 1.065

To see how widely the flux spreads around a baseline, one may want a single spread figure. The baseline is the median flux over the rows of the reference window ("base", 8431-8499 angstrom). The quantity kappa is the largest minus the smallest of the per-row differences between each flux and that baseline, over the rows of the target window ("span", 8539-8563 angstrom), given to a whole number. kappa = 15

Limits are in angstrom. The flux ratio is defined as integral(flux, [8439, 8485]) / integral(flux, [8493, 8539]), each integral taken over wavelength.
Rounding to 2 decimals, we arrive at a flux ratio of 1.06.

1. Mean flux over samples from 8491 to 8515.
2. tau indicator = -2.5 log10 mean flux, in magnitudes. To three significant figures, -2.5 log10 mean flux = -3.70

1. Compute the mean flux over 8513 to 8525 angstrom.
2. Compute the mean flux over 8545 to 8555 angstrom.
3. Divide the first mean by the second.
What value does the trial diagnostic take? 1.04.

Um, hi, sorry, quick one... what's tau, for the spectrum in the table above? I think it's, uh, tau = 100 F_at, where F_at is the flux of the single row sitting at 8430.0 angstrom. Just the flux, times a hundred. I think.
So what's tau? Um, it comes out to 3658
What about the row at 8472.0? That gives 3266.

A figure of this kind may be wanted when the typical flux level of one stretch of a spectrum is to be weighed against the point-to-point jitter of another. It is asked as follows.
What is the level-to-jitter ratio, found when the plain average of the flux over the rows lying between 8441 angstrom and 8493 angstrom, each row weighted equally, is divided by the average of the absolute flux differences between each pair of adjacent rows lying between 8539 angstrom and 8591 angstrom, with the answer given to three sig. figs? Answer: 16.6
